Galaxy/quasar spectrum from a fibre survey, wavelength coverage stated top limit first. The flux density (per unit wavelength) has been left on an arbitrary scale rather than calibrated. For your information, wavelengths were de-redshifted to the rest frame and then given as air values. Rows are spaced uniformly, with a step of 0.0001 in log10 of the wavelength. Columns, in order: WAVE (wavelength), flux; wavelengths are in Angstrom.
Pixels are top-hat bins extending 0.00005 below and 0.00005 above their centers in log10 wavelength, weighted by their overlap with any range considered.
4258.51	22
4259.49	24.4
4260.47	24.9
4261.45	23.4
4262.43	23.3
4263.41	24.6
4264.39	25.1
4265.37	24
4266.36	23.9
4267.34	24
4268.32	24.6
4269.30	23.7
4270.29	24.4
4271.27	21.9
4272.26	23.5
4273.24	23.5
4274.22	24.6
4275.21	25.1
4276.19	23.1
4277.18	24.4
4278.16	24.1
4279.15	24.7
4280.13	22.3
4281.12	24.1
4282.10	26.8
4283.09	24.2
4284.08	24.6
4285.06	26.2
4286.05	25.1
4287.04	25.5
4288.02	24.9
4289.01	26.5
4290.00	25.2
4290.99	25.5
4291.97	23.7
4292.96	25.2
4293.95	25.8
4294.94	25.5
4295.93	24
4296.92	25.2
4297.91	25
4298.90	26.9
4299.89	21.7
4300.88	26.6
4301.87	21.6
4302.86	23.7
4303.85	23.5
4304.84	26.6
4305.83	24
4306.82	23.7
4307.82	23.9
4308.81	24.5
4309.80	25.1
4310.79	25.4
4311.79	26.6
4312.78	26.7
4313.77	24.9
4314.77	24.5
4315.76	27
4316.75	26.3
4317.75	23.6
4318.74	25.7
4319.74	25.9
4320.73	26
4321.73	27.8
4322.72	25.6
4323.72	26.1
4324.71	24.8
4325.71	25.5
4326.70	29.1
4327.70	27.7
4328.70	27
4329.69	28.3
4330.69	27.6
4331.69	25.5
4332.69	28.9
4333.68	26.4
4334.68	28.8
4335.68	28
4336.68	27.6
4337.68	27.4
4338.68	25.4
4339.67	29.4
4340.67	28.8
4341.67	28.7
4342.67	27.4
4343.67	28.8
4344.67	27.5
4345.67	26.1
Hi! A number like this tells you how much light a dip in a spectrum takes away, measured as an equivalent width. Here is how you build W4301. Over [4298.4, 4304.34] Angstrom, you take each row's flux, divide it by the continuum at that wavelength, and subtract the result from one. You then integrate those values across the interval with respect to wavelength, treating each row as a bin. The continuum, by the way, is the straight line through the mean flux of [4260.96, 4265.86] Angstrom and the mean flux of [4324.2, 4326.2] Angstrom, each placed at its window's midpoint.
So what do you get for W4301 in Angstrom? 0.18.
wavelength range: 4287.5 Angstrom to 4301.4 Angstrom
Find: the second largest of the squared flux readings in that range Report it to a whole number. 708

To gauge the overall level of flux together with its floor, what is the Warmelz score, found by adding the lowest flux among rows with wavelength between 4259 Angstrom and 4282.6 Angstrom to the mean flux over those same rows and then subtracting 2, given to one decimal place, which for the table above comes 44.0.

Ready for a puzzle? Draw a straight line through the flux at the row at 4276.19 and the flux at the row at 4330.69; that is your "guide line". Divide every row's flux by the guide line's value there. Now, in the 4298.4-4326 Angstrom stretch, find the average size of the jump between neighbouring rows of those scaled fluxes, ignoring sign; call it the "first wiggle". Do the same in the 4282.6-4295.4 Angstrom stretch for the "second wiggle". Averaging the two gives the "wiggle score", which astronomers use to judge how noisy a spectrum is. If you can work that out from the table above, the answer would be 0.050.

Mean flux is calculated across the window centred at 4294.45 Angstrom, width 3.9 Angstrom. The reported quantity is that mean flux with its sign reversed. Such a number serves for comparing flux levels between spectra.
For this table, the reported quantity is -25.1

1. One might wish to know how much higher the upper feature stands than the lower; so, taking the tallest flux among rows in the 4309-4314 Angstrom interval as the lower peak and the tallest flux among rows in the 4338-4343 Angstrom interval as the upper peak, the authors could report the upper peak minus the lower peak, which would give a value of 2.7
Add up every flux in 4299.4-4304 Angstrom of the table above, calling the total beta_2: 117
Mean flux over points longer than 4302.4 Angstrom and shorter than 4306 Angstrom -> 24.5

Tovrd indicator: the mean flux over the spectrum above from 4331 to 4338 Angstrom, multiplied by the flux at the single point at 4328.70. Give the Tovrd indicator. 743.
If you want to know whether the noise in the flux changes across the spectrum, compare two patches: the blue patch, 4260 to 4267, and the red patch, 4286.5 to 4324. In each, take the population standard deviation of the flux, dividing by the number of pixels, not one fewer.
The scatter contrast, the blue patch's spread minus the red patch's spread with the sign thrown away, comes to 0.70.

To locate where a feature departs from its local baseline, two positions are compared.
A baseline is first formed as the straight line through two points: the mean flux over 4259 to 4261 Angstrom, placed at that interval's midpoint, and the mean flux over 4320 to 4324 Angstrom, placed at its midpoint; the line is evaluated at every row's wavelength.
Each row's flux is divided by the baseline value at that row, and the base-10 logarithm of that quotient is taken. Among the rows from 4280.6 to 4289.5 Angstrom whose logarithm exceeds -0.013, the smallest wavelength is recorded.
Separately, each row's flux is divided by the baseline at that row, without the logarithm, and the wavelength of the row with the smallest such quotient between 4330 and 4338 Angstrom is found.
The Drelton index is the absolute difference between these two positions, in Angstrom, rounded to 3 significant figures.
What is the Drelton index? 49.6 Angstrom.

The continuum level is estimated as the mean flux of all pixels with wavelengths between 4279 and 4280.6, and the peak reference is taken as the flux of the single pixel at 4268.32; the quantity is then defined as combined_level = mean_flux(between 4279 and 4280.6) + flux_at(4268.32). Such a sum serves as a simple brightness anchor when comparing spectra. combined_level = 48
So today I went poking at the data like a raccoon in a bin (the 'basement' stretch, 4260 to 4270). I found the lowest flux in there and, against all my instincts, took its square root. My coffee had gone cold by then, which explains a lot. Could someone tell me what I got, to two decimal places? 4.83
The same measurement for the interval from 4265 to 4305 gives 4.65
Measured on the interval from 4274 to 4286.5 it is 4.72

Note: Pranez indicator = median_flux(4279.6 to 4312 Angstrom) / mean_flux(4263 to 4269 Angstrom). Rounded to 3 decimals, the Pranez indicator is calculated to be 1.030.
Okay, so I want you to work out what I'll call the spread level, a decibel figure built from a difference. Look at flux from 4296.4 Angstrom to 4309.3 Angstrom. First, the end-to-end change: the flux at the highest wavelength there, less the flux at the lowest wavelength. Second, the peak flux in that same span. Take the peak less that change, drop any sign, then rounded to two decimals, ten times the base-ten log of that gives 14.41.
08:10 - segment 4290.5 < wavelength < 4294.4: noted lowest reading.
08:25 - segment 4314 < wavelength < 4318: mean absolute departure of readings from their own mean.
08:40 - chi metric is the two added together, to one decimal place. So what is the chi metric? 25.0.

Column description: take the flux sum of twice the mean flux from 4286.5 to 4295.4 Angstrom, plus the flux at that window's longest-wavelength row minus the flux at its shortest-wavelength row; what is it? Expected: 50.6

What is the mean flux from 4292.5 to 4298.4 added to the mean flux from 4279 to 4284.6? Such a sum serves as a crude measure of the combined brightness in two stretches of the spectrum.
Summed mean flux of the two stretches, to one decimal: 49.6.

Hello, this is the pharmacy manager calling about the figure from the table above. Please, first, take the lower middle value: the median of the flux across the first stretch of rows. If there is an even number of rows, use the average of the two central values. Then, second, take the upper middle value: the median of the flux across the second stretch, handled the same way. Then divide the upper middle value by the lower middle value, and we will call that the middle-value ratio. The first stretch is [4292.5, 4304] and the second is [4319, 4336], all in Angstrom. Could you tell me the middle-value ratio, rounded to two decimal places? 1.08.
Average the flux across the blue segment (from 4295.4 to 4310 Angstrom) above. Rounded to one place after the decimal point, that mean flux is 24.4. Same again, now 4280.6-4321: 25.1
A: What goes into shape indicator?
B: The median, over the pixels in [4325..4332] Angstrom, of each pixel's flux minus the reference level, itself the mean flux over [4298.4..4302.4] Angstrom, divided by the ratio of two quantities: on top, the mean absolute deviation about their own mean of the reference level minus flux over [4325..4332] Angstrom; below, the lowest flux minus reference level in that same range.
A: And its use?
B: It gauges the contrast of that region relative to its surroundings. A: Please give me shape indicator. 4.1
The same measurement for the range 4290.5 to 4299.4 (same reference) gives -0.8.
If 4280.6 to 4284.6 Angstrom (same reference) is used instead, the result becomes 0.0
